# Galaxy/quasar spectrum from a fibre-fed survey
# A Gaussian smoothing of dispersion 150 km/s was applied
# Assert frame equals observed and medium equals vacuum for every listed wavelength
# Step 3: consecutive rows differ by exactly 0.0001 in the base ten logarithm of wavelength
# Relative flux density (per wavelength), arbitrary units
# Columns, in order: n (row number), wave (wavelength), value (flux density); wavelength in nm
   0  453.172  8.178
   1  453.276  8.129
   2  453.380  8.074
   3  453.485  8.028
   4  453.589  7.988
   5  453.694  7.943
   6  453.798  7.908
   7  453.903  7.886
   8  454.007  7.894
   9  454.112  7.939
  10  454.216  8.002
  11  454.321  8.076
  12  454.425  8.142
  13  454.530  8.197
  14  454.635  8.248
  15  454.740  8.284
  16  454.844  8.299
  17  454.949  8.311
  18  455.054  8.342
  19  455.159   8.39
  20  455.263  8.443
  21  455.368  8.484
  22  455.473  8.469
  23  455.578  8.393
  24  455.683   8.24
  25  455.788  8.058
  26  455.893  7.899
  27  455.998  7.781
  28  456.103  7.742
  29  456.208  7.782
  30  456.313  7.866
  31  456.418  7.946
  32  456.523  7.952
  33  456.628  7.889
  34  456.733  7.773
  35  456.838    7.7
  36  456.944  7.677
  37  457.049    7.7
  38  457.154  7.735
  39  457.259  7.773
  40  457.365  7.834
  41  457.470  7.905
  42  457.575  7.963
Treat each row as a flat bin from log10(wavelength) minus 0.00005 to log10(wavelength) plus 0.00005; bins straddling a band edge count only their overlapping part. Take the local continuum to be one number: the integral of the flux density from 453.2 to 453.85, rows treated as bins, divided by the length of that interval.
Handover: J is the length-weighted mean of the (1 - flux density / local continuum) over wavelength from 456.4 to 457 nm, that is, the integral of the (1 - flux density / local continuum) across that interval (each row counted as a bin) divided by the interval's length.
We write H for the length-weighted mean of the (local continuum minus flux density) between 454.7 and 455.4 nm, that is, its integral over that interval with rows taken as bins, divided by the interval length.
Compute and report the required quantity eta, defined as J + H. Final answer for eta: -0.31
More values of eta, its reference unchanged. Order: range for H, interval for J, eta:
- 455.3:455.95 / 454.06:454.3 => -0.23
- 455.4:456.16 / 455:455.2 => -0.11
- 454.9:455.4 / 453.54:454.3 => -0.36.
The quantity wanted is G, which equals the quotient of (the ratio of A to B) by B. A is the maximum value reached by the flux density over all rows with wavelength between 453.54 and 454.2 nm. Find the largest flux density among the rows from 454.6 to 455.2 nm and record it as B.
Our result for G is 0.113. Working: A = 7.988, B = 8.39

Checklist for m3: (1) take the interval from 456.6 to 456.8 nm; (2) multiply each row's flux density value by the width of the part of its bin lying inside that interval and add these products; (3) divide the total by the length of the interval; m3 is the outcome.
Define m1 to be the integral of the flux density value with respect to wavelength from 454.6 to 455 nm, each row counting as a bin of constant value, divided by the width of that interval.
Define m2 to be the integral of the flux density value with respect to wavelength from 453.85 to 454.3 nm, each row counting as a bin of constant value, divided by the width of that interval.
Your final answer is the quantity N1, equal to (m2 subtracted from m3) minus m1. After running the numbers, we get -8.4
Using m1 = 8.29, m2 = 7.94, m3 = 7.83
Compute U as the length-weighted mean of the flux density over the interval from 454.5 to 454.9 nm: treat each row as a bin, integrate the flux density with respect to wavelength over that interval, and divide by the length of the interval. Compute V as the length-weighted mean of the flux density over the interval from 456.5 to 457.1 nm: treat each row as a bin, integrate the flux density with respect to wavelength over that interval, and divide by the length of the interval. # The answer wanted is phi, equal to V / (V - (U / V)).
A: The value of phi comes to 1.16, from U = 8.26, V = 7.77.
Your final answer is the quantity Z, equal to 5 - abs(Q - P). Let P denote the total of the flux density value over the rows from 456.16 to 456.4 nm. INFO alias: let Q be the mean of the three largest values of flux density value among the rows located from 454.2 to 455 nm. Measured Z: -2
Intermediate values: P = 16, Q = 8.3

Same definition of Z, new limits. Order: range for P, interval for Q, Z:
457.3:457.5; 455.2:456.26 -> -2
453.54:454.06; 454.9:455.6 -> -26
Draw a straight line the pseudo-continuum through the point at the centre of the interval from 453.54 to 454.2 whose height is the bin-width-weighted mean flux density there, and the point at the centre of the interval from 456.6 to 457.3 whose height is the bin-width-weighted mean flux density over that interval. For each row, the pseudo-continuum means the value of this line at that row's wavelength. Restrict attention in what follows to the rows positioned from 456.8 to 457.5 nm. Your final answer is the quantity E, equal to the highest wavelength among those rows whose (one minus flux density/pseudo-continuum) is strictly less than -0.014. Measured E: 457.470 nm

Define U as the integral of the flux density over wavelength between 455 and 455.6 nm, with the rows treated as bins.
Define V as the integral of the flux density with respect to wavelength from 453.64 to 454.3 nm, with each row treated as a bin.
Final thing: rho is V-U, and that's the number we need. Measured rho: 0.2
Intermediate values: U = 5.1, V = 5.24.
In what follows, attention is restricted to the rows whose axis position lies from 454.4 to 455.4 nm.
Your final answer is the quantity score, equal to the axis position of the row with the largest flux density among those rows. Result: 455.368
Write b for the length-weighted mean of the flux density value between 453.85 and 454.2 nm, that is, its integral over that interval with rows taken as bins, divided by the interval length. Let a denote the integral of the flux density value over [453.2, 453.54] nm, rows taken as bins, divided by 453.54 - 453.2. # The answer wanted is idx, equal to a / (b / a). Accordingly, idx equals 8.3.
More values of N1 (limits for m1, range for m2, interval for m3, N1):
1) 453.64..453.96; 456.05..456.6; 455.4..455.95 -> -7.6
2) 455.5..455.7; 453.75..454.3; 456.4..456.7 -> -8.3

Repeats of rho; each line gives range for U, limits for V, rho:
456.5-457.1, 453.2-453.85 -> 0.6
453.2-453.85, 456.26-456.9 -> -0.2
